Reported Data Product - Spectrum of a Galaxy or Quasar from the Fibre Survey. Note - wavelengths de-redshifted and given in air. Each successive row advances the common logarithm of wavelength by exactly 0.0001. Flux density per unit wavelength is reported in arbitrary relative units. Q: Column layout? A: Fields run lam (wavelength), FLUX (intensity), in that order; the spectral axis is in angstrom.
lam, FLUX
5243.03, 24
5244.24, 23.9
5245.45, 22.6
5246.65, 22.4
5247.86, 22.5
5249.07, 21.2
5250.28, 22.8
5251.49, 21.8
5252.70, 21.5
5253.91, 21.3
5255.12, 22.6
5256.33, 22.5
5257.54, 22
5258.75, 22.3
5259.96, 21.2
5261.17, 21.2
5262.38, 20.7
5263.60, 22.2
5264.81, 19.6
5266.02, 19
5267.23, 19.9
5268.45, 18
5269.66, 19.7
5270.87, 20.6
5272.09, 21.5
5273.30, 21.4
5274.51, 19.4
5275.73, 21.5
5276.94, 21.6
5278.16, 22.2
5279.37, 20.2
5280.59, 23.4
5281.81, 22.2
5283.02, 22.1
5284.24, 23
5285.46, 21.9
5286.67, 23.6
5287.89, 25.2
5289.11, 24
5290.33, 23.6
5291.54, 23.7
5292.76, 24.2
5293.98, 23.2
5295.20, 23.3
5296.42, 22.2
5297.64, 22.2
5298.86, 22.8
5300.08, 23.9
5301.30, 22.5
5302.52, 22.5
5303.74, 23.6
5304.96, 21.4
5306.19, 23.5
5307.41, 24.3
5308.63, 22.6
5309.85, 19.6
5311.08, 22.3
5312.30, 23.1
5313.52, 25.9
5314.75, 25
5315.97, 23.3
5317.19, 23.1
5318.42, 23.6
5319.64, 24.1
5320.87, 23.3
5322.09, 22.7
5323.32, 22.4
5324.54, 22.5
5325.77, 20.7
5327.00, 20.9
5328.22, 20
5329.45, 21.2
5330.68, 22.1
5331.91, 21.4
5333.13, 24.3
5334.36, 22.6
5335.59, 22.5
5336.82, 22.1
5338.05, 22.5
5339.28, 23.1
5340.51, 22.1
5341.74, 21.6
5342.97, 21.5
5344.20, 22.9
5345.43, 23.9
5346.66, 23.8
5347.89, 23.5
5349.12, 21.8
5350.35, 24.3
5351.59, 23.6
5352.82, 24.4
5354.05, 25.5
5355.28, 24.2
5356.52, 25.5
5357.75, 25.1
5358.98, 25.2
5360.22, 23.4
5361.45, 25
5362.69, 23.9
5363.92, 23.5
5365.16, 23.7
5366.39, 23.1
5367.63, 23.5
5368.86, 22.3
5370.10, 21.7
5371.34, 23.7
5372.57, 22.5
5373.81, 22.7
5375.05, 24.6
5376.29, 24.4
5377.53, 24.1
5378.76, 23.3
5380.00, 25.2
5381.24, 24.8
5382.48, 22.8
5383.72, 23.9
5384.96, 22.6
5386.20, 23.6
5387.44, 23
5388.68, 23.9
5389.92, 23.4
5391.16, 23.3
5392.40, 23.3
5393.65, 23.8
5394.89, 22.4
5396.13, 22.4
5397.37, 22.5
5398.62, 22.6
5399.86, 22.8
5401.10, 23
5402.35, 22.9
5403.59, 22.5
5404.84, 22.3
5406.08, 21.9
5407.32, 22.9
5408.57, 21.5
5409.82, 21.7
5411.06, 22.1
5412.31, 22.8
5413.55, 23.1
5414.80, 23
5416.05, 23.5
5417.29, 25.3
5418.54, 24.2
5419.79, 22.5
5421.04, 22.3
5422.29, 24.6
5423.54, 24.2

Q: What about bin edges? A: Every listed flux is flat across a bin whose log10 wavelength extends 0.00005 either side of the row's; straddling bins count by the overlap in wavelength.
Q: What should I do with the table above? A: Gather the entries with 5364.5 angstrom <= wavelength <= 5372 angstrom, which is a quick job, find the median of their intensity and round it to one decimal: 23.3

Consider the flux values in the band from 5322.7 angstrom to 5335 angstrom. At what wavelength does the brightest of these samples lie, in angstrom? 5333.13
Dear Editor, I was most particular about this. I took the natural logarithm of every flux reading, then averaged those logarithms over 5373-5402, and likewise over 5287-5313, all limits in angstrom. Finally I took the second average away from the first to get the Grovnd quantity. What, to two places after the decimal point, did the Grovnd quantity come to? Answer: 0.02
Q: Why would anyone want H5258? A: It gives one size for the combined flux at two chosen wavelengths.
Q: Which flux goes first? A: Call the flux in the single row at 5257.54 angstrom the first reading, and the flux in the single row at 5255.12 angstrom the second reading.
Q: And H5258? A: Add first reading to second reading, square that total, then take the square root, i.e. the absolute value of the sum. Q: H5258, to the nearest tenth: 44.6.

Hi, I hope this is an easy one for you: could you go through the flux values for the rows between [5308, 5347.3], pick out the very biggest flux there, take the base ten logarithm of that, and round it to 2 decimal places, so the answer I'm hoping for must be 1.41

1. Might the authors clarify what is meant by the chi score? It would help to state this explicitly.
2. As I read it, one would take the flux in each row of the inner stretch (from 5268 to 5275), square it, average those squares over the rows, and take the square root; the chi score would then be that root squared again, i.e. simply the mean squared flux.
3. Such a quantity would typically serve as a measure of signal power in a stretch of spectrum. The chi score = 406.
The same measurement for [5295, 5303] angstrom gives 519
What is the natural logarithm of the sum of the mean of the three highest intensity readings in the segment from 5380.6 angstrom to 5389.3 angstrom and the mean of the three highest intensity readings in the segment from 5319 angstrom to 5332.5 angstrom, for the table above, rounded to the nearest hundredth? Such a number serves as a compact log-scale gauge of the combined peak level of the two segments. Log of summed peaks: 3.86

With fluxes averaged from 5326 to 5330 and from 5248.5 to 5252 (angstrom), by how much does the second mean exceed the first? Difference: 1.2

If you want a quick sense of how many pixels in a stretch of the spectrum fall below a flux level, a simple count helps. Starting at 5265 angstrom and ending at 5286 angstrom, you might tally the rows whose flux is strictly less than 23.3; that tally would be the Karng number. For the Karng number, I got 16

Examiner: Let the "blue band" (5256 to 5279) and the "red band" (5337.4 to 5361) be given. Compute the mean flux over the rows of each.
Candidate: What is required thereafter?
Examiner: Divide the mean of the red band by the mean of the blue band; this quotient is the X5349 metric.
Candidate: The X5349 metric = 1.13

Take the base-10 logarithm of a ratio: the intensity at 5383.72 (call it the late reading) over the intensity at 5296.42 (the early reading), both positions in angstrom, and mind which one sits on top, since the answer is 0.03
